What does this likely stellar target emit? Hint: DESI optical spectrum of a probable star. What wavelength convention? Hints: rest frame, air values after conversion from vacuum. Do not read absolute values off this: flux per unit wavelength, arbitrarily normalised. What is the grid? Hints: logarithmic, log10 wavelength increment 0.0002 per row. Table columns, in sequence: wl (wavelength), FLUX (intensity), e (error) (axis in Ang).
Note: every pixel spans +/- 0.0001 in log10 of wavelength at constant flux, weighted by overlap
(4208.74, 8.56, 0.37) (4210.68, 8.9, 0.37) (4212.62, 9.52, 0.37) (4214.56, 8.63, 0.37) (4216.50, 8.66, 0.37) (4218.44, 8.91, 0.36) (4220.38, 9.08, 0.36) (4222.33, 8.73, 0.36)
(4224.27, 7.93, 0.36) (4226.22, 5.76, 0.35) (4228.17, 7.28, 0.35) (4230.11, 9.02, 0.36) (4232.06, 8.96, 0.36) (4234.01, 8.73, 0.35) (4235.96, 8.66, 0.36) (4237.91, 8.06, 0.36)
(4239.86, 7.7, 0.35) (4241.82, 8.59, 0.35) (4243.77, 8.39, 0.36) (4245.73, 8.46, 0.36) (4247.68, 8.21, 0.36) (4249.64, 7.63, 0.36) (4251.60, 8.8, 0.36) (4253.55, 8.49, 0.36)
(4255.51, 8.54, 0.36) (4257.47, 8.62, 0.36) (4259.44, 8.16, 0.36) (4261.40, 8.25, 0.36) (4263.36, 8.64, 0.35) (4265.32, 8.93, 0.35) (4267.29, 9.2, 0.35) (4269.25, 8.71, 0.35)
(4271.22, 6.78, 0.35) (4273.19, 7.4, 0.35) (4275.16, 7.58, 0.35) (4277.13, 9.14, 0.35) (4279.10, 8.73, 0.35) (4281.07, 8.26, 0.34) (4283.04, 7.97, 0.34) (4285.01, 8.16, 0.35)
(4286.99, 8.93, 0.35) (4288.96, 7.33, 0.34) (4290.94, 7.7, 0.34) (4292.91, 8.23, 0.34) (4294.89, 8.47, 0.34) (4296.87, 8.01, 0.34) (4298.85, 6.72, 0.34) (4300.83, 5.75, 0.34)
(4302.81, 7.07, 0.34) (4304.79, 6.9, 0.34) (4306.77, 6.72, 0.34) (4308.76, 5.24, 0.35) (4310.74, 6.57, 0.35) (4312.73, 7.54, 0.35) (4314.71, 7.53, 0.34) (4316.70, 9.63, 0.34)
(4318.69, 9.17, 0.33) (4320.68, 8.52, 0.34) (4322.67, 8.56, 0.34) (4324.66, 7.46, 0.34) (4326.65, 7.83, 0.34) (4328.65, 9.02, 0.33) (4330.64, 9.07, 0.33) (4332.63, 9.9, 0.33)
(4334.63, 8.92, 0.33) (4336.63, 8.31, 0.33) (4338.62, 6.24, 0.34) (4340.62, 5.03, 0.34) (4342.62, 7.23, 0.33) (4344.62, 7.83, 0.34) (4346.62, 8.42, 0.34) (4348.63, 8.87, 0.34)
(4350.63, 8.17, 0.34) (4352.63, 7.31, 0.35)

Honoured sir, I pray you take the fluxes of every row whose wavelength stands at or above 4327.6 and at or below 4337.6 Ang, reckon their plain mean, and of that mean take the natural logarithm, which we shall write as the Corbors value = 2.20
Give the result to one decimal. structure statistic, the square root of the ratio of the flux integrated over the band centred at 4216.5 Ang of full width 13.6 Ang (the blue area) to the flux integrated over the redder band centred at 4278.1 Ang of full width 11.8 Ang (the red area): 1.1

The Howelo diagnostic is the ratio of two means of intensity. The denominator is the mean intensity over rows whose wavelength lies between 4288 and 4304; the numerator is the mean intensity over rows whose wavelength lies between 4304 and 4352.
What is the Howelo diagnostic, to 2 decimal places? 1.06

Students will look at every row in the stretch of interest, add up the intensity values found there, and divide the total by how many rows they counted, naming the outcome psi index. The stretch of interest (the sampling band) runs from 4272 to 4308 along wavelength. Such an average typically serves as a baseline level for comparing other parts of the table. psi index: 7.7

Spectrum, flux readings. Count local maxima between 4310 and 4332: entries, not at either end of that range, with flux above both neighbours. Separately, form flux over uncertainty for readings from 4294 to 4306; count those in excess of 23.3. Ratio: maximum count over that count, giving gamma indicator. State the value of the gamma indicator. 1.5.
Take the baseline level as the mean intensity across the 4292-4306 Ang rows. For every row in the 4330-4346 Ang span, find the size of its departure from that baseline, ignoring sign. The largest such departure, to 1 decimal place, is 2.6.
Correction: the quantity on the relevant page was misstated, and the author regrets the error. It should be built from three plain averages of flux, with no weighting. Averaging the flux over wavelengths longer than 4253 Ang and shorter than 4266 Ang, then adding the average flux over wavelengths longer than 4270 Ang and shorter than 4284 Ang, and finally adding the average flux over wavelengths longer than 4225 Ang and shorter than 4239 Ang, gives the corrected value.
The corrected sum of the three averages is 24.6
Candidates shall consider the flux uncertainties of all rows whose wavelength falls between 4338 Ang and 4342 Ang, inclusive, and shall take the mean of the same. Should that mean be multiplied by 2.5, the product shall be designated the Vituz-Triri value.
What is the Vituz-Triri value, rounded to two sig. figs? 0.85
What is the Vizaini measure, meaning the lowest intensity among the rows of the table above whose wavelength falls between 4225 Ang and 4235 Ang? 5.76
